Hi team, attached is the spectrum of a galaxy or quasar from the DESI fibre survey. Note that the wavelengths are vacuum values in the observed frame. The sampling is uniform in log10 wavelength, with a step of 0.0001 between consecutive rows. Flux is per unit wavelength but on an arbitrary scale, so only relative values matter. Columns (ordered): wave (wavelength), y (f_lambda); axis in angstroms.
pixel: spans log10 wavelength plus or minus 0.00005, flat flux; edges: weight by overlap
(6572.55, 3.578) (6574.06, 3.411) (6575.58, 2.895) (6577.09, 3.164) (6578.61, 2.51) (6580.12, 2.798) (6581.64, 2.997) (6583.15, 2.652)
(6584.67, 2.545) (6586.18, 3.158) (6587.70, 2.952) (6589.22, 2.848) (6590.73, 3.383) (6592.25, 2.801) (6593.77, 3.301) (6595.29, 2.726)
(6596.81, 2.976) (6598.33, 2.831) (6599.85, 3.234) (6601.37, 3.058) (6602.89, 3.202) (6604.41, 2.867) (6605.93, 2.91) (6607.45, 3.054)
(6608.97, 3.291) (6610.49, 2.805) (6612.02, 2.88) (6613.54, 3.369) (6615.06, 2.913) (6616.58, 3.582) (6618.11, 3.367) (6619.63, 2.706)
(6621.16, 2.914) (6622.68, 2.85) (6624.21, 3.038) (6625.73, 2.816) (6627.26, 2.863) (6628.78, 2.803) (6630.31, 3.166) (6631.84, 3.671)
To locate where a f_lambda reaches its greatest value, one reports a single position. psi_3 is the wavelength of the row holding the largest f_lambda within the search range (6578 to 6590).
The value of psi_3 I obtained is 6586.18 angstroms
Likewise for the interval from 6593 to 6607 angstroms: 6593.77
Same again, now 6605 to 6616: 6613.54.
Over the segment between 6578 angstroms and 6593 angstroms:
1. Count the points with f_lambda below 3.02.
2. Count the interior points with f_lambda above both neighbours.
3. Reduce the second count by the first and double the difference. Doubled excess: -10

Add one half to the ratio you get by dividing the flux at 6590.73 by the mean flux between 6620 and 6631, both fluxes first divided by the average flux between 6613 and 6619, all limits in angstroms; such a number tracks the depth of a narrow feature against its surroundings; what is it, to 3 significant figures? 1.66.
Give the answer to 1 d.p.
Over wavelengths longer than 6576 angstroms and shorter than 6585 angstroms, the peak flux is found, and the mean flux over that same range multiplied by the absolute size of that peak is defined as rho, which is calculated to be 8.8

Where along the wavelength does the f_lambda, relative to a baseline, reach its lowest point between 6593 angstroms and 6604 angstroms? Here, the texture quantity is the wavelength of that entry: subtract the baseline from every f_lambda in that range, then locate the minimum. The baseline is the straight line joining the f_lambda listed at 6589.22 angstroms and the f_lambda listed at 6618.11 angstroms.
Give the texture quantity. 6595.29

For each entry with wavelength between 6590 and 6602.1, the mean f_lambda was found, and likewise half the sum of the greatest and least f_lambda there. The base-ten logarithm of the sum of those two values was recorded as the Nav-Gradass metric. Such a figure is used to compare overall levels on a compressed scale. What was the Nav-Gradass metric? 0.785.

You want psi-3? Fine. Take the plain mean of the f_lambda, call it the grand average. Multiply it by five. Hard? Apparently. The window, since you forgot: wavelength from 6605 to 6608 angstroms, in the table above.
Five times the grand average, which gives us 14.9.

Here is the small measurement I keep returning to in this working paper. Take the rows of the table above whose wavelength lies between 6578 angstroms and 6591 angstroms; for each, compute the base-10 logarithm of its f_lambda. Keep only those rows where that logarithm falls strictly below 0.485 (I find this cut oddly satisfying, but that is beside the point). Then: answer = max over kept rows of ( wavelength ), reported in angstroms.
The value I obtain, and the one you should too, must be 6589.22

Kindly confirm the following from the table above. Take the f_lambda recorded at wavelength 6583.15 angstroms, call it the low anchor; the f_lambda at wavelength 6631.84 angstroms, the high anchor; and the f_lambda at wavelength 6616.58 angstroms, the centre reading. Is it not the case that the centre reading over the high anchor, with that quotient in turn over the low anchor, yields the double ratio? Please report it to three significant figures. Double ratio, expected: 0.368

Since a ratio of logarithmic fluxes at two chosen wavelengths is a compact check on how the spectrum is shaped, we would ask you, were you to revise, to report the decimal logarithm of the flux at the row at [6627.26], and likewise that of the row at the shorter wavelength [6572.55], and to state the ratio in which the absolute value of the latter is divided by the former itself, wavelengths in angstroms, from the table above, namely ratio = 1.21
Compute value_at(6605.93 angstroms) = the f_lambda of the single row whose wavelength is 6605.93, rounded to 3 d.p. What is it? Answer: 2.910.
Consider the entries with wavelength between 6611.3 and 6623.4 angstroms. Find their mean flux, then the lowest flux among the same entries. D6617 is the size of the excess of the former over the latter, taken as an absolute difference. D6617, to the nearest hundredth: 0.37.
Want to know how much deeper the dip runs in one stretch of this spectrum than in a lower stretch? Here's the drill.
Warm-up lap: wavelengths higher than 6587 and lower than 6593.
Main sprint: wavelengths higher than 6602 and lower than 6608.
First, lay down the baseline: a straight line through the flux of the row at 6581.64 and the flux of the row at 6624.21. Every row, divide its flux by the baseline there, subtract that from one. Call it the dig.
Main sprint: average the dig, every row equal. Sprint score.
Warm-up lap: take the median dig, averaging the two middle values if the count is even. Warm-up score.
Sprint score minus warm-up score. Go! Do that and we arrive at -0.031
